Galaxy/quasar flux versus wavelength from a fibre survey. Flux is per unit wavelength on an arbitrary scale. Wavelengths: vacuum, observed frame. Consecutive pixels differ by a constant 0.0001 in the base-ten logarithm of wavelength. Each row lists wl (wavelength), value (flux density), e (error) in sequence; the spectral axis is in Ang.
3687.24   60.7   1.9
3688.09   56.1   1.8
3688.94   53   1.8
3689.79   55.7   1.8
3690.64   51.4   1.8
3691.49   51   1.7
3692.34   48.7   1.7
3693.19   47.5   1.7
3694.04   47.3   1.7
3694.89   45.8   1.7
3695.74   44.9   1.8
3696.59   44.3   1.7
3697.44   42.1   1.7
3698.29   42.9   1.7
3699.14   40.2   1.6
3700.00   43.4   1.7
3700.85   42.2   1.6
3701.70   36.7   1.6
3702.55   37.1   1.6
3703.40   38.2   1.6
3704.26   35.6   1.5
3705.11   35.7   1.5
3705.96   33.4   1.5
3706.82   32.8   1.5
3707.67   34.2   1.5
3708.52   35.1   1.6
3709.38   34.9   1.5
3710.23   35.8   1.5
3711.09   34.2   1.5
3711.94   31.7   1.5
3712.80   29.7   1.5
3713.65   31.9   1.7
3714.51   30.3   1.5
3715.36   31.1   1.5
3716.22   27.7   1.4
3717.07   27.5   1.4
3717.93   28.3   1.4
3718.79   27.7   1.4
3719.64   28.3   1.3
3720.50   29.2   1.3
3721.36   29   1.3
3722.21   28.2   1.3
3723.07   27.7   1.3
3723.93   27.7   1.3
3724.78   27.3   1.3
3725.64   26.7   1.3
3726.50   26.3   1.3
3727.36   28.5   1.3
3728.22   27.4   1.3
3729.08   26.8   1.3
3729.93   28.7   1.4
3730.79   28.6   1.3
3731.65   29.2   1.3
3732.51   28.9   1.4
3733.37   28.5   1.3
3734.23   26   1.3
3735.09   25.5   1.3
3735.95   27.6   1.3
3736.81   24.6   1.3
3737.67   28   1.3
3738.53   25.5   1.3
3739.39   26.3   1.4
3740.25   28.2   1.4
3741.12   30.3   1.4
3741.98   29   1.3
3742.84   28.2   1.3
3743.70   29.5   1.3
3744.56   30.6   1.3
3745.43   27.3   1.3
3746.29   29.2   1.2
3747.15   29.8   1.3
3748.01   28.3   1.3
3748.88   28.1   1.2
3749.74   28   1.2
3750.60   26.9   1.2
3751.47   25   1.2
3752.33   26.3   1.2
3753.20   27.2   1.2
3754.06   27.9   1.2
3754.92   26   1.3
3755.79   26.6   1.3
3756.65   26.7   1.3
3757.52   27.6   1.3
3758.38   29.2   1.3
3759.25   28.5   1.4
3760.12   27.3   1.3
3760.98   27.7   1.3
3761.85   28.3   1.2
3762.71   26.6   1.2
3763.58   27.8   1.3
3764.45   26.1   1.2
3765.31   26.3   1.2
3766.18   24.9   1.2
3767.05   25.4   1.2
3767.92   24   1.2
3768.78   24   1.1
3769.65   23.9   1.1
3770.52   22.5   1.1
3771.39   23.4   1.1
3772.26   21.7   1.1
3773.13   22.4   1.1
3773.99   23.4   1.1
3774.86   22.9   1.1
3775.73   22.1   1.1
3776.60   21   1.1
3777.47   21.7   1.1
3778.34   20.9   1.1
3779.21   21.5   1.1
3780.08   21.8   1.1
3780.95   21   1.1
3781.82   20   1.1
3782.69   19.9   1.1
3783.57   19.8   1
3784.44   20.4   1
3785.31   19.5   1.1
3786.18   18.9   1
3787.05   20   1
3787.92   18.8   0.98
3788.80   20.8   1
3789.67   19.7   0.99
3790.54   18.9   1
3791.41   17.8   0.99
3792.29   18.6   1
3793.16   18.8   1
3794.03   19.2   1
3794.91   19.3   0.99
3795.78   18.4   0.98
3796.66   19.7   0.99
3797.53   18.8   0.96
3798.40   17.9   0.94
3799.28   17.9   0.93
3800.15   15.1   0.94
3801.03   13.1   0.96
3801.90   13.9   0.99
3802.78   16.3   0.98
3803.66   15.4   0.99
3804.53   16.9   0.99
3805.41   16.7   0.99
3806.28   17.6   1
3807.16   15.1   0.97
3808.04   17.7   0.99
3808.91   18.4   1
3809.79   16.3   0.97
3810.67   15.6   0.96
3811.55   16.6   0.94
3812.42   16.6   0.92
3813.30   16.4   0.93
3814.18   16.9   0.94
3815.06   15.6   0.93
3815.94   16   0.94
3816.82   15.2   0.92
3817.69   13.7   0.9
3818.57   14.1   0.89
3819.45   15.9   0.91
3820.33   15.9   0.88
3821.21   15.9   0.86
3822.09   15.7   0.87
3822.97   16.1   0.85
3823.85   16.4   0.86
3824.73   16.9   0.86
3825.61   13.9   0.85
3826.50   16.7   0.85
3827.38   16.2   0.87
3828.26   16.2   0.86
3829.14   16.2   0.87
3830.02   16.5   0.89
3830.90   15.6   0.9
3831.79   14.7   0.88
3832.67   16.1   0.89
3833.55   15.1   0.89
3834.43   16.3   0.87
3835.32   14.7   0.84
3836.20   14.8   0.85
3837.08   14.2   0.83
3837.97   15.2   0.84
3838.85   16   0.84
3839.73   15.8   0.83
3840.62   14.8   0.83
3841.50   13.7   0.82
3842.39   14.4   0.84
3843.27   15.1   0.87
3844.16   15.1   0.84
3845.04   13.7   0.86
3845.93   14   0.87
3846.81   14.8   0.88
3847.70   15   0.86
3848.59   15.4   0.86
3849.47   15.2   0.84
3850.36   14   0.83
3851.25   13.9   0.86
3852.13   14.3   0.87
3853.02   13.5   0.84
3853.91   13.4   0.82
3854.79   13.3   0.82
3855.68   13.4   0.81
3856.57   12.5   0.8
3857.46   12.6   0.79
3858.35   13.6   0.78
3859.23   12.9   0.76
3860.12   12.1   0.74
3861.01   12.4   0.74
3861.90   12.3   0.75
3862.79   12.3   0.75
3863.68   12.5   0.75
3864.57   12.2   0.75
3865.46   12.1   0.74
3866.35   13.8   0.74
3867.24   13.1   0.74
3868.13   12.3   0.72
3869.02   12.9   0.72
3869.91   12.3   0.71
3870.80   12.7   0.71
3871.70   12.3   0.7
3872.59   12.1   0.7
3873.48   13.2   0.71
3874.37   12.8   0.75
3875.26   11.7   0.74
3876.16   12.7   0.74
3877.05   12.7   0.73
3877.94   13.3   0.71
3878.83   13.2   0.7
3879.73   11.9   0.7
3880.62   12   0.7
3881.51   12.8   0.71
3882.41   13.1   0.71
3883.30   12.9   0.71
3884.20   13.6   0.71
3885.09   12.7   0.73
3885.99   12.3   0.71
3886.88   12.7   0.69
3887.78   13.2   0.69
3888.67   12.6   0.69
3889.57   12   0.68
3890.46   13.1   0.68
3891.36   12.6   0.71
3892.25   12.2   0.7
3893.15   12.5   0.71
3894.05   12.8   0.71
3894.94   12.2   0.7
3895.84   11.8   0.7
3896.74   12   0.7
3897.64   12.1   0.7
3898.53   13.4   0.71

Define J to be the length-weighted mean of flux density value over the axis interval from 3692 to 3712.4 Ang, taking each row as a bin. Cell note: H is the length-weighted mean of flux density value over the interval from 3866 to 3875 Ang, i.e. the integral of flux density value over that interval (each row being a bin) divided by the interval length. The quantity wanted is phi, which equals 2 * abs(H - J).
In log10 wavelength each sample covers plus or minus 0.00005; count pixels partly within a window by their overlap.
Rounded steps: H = 12.7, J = 39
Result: 53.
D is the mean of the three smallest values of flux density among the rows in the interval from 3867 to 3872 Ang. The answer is 12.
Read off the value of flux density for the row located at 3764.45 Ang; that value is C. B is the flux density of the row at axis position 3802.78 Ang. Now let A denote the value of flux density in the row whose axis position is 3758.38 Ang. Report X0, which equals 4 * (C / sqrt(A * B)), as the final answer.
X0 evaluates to 4.8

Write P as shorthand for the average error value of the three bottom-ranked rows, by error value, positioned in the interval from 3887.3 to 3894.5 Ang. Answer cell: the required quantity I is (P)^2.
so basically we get 0.5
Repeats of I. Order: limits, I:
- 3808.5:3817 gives 0.9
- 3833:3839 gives 0.7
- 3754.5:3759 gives 1.7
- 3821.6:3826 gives 0.7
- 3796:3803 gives 0.9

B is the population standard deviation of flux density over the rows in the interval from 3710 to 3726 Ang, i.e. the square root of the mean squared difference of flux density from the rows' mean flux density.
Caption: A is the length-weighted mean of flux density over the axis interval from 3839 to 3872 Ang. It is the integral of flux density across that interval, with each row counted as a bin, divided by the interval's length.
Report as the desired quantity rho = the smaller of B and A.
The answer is 2.41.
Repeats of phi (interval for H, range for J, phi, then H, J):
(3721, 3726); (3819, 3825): 23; 27.8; 16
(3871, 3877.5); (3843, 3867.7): 2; 12.5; 14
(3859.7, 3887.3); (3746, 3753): 30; 12.6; 28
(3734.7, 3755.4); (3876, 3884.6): 30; 27.6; 13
